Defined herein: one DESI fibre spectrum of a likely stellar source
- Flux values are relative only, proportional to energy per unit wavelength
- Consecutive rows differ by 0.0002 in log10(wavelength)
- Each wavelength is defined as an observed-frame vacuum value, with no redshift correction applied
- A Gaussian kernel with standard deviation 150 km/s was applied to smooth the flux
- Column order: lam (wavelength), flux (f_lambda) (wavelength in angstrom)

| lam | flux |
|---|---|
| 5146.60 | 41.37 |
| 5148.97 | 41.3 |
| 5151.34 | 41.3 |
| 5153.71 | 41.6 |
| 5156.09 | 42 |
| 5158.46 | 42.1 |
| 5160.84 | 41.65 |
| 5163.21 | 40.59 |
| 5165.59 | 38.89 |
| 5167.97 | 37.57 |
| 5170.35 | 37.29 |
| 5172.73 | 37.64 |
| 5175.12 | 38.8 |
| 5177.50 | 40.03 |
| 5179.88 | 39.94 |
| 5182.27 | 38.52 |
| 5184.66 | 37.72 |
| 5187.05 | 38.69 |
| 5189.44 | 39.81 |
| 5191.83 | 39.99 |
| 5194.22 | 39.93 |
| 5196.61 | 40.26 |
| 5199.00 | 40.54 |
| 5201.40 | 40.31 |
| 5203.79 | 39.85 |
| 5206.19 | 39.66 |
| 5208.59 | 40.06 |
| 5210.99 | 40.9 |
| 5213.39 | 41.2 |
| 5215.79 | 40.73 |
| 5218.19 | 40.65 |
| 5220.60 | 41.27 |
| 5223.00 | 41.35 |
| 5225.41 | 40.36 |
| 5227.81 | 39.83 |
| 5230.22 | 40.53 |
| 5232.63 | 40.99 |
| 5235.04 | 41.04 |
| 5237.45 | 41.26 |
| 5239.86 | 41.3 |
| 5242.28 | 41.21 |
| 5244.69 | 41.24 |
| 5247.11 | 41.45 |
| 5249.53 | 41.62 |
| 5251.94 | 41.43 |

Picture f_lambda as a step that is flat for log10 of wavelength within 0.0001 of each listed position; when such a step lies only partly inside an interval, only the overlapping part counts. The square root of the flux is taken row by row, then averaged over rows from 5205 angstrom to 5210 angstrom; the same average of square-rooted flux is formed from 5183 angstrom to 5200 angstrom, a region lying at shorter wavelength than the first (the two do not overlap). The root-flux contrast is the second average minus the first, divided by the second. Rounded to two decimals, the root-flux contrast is 0.00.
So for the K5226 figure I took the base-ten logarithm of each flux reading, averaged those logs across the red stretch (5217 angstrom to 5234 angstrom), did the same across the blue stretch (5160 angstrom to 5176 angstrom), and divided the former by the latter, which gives 1.01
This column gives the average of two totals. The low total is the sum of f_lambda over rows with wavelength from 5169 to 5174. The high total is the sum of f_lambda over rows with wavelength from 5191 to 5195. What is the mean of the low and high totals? 77.4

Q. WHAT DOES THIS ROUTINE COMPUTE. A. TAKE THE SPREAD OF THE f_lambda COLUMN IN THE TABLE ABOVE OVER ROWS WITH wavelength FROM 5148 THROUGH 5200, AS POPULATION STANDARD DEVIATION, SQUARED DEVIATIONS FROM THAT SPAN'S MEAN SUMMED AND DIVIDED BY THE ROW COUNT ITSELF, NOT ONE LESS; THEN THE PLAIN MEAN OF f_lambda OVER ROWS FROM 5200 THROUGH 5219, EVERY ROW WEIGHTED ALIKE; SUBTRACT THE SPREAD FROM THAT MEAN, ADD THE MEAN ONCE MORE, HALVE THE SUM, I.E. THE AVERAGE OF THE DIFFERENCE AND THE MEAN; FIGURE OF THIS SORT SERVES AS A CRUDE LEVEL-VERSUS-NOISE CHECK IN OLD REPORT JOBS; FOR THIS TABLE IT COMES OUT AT 39.7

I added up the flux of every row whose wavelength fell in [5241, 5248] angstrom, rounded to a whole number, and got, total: 124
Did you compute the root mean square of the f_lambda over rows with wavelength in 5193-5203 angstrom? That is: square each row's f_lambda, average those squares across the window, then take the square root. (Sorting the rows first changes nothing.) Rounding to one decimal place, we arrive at 40.3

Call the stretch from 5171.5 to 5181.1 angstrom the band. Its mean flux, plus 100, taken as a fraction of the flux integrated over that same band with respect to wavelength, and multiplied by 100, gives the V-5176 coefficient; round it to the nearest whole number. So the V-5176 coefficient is 37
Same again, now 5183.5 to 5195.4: 30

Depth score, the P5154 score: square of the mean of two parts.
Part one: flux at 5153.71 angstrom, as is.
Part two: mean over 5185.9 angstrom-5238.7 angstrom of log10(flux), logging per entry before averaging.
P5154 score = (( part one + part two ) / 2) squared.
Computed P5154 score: 467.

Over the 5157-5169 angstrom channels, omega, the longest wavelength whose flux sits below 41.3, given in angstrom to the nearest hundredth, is 5167.97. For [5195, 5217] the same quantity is 5215.79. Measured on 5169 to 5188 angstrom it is 5187.05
